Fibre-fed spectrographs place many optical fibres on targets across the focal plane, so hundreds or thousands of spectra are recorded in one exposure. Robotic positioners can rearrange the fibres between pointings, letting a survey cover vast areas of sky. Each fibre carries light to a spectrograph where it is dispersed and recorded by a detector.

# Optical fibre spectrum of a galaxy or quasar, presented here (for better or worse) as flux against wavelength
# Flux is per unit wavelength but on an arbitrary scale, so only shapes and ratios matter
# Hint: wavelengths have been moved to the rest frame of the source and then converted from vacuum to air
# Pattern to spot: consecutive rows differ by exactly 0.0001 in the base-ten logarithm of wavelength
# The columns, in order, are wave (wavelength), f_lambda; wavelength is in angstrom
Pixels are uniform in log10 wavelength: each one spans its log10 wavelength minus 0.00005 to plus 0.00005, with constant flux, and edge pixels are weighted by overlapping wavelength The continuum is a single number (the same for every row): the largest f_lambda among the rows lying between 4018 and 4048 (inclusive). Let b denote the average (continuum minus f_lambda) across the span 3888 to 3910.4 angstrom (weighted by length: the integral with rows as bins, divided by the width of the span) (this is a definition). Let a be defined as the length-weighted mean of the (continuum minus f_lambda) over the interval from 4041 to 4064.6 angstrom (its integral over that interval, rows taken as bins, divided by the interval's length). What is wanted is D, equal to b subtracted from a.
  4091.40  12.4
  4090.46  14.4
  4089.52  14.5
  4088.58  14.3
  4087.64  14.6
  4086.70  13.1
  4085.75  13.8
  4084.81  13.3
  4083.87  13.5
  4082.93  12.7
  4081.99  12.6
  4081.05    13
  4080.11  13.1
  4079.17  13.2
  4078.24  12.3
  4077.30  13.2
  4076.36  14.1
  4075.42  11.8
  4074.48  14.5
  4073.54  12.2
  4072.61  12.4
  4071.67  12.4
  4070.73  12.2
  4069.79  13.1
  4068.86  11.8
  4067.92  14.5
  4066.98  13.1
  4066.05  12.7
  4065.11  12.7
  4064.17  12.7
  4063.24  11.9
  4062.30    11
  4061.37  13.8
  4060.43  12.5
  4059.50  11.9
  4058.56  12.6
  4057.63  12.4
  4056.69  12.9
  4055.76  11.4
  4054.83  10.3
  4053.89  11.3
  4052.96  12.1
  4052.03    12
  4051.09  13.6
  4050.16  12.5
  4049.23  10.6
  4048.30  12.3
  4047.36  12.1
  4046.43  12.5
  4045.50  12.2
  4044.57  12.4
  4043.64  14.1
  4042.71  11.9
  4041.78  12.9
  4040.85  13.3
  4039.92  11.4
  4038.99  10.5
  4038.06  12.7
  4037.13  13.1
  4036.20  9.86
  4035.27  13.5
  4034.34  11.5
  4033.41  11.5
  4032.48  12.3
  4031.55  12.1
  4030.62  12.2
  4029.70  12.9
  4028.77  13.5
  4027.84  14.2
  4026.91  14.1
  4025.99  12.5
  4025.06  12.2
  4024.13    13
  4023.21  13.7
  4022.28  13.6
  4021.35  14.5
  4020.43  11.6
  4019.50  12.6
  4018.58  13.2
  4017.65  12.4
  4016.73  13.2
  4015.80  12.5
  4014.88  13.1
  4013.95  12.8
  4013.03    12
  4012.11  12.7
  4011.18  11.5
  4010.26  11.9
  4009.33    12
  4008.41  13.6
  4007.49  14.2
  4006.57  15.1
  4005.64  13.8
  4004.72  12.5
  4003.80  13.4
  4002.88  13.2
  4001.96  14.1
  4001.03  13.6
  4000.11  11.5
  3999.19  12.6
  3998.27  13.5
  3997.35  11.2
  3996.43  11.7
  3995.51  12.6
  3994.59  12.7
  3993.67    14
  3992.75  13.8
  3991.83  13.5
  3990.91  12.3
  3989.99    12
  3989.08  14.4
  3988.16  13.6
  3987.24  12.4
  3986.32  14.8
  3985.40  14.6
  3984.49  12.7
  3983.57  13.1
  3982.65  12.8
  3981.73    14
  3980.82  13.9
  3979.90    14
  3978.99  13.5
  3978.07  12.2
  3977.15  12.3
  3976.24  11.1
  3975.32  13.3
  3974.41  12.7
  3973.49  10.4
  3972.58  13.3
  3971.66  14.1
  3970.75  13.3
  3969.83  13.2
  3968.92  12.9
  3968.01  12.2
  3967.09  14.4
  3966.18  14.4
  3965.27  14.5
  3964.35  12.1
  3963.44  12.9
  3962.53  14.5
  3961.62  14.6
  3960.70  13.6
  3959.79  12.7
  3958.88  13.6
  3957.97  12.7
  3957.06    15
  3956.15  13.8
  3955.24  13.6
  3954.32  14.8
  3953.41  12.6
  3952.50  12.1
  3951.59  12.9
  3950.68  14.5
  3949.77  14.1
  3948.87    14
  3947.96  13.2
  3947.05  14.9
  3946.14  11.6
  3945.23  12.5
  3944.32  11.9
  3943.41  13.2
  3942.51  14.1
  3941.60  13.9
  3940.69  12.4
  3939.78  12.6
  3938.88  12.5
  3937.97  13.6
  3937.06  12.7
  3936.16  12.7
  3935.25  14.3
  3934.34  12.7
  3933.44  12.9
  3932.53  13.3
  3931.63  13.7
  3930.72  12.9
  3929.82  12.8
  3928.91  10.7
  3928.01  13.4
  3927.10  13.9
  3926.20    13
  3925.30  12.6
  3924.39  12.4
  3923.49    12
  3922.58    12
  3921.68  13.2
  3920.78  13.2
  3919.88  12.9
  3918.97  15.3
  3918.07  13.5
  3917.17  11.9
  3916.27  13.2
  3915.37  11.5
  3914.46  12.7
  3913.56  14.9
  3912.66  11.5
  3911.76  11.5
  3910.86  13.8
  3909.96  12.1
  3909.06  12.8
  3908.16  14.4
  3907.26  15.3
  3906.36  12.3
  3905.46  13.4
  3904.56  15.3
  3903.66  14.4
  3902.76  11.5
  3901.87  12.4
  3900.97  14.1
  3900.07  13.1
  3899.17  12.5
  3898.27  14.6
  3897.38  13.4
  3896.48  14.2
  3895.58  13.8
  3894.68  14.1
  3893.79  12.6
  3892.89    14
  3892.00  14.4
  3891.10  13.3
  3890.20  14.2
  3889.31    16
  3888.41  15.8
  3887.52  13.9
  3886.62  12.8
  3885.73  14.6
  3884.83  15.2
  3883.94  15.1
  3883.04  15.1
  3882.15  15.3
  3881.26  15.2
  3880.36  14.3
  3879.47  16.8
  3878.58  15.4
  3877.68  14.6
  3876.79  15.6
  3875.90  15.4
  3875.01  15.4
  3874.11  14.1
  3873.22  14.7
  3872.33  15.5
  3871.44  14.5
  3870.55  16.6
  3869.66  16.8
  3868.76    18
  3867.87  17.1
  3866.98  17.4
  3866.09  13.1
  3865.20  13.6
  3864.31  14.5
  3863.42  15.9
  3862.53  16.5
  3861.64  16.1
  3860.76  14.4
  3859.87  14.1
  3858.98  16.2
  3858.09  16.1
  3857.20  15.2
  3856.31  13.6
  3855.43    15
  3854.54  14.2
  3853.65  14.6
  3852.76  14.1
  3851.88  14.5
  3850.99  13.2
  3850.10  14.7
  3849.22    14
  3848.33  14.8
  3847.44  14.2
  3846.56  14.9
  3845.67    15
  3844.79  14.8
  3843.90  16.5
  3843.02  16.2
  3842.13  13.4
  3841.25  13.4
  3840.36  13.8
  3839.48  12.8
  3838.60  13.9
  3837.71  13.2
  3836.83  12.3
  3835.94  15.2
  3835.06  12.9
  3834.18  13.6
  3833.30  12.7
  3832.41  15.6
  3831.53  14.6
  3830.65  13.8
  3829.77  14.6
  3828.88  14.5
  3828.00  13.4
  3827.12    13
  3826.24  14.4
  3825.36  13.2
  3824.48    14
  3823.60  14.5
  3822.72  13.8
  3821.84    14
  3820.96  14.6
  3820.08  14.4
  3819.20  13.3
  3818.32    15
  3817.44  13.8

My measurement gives 1.5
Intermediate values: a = 2.3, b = 0.7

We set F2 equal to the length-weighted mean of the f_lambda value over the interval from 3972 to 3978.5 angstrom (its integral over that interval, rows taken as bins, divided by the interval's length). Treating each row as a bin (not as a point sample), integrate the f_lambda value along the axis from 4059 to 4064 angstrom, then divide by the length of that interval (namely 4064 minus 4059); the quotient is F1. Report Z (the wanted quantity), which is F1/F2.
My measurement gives 1.00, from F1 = 12.3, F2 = 12.2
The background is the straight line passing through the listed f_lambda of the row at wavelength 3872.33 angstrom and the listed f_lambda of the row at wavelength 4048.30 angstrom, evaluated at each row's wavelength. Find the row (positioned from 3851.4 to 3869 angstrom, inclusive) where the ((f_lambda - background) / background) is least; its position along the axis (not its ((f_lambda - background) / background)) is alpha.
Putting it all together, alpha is 3866.09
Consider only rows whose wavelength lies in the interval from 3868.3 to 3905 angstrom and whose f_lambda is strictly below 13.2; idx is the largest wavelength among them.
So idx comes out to 3902.76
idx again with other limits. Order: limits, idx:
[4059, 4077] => 4075.42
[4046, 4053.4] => 4052.96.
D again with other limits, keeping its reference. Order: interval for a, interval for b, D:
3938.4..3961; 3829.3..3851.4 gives 0.9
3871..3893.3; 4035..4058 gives -2.7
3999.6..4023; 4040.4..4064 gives -0.7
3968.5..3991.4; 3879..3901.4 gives 1.3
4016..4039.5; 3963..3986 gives 0.5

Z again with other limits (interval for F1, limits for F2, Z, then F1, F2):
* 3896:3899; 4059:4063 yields 1.13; 13.9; 12.3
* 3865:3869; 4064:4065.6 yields 1.26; 15.9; 12.6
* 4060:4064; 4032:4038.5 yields 1.02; 12.3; 12.1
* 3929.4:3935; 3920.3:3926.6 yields 1.04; 13.1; 12.6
